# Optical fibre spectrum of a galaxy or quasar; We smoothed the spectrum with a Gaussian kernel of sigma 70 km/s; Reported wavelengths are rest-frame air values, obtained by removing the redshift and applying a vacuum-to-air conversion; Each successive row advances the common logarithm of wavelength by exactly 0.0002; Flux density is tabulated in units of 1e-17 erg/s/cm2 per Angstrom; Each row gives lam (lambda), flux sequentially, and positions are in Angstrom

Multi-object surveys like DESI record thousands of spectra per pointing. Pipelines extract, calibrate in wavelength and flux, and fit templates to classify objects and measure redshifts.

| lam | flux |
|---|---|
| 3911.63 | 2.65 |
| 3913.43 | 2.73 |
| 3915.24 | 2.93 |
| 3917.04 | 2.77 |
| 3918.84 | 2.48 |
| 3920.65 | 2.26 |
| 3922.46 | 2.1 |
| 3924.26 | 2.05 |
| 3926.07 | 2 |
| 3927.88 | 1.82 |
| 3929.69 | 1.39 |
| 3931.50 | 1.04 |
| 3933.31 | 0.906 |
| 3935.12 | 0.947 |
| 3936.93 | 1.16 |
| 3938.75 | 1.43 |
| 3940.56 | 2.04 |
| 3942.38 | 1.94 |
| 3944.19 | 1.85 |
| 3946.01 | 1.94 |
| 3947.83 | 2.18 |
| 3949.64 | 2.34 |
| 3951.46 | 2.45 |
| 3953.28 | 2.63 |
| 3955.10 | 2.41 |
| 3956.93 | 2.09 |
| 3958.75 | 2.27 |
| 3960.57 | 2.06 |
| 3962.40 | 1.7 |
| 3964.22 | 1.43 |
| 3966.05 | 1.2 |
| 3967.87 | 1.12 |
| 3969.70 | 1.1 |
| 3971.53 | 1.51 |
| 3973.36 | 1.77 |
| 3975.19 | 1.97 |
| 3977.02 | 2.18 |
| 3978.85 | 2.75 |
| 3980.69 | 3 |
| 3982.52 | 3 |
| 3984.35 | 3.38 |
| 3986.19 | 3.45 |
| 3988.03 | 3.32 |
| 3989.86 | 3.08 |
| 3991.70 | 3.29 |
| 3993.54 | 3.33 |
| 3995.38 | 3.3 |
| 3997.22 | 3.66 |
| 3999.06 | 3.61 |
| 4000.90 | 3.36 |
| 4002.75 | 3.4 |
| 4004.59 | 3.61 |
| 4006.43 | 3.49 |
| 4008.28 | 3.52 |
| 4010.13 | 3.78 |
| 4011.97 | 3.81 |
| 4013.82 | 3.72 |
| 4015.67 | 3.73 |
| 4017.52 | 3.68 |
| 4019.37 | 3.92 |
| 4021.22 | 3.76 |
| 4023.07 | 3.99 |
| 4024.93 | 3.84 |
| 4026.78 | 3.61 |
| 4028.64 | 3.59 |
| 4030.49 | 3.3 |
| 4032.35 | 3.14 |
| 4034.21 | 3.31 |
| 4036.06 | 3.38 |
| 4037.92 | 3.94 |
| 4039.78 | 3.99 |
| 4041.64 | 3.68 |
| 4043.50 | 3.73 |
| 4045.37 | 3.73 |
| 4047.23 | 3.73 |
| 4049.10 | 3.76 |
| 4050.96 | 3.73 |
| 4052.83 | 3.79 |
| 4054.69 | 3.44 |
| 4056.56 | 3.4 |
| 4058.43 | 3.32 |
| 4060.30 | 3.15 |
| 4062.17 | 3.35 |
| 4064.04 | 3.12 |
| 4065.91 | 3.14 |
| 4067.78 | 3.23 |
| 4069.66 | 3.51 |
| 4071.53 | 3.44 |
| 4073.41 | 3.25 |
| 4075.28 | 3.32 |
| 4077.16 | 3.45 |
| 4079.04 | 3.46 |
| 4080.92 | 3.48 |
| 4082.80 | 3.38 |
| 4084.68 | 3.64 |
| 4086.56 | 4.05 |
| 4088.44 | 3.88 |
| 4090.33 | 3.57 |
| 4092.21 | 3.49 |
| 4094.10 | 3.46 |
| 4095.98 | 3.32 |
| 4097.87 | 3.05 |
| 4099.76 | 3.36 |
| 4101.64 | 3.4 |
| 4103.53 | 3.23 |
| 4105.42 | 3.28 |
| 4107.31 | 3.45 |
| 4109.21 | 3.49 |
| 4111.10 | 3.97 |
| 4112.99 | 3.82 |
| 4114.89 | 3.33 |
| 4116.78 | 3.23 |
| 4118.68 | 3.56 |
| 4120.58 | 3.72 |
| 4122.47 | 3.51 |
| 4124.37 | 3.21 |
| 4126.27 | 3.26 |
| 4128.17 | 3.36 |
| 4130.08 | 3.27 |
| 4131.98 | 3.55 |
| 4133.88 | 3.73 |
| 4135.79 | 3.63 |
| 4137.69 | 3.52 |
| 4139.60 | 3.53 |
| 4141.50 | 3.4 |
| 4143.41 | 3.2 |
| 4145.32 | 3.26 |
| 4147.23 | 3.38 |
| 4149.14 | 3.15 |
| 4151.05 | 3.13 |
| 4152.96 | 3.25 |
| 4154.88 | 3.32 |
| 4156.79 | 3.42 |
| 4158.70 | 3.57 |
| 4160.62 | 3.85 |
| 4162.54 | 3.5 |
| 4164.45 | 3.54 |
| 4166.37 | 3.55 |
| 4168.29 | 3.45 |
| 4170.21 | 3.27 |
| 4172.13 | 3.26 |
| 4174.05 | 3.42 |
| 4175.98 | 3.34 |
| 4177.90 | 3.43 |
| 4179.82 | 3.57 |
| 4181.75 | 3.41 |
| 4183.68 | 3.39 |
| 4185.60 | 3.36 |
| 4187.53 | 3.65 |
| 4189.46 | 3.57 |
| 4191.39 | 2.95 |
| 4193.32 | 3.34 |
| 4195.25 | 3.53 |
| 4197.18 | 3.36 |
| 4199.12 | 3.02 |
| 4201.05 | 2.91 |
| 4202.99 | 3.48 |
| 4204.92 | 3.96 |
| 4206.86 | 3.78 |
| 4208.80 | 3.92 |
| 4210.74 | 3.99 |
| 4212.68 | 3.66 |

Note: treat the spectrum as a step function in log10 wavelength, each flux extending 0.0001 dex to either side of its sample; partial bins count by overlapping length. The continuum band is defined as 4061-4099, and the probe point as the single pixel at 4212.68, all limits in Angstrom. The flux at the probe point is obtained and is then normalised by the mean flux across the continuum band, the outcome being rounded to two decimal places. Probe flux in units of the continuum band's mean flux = 1.07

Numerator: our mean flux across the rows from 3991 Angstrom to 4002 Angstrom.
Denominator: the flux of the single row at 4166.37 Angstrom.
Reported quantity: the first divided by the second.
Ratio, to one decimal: 1.0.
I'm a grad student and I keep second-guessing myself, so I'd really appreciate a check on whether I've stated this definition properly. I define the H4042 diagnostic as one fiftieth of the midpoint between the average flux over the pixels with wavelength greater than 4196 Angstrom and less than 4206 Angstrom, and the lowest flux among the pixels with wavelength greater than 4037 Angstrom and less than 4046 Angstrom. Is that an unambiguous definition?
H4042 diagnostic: 0.070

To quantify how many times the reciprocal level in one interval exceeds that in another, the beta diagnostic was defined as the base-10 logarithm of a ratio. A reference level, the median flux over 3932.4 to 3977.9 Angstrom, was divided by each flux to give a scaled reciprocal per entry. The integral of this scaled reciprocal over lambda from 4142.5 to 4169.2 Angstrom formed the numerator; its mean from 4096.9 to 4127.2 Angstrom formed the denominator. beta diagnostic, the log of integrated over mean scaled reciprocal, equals 1.43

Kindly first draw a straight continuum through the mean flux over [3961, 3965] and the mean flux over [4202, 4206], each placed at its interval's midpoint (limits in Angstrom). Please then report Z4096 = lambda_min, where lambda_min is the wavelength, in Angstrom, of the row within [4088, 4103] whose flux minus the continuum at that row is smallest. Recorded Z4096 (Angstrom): 4097.87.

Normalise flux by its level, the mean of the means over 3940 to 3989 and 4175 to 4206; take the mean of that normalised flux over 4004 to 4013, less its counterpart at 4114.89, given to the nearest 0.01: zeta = 0.11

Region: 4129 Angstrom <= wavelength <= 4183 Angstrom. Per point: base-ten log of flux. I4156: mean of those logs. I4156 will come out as 0.534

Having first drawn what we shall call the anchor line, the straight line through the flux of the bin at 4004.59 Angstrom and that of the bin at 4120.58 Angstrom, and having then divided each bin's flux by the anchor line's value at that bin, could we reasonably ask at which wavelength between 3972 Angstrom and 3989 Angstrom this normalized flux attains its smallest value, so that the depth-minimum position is 3973.36 Angstrom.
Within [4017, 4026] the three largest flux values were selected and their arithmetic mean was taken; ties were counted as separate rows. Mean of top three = 3.92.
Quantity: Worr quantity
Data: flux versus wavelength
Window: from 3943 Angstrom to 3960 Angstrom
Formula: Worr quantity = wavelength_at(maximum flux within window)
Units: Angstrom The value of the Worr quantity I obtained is 3953.28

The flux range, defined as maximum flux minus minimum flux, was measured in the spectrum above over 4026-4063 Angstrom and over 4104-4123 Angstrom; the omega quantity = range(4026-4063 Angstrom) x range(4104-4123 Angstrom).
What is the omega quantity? 0.63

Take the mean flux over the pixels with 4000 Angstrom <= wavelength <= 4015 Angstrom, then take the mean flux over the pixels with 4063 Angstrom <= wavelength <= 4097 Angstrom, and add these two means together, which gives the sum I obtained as 7.0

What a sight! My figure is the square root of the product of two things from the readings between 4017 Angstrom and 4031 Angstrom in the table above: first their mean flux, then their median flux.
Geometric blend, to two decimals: 3.72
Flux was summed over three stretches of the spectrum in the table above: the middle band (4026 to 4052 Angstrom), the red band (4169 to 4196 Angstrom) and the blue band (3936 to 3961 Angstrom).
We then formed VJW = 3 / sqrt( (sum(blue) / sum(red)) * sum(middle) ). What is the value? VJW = 0.54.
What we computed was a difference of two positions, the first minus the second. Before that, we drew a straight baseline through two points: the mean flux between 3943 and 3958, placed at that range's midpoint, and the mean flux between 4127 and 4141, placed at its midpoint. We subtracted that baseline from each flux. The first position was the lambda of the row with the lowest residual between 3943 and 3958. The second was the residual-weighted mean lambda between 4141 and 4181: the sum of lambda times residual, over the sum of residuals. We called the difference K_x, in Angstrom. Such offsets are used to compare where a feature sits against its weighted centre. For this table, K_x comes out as -217.2 Angstrom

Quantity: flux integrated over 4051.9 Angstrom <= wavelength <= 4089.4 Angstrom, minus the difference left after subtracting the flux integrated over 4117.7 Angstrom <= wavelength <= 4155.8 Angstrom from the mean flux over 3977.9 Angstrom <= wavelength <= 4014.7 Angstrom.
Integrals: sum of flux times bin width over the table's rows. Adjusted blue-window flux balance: 255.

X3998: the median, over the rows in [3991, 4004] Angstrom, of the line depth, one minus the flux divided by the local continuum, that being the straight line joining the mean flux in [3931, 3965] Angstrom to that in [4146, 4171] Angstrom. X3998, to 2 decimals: -0.52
